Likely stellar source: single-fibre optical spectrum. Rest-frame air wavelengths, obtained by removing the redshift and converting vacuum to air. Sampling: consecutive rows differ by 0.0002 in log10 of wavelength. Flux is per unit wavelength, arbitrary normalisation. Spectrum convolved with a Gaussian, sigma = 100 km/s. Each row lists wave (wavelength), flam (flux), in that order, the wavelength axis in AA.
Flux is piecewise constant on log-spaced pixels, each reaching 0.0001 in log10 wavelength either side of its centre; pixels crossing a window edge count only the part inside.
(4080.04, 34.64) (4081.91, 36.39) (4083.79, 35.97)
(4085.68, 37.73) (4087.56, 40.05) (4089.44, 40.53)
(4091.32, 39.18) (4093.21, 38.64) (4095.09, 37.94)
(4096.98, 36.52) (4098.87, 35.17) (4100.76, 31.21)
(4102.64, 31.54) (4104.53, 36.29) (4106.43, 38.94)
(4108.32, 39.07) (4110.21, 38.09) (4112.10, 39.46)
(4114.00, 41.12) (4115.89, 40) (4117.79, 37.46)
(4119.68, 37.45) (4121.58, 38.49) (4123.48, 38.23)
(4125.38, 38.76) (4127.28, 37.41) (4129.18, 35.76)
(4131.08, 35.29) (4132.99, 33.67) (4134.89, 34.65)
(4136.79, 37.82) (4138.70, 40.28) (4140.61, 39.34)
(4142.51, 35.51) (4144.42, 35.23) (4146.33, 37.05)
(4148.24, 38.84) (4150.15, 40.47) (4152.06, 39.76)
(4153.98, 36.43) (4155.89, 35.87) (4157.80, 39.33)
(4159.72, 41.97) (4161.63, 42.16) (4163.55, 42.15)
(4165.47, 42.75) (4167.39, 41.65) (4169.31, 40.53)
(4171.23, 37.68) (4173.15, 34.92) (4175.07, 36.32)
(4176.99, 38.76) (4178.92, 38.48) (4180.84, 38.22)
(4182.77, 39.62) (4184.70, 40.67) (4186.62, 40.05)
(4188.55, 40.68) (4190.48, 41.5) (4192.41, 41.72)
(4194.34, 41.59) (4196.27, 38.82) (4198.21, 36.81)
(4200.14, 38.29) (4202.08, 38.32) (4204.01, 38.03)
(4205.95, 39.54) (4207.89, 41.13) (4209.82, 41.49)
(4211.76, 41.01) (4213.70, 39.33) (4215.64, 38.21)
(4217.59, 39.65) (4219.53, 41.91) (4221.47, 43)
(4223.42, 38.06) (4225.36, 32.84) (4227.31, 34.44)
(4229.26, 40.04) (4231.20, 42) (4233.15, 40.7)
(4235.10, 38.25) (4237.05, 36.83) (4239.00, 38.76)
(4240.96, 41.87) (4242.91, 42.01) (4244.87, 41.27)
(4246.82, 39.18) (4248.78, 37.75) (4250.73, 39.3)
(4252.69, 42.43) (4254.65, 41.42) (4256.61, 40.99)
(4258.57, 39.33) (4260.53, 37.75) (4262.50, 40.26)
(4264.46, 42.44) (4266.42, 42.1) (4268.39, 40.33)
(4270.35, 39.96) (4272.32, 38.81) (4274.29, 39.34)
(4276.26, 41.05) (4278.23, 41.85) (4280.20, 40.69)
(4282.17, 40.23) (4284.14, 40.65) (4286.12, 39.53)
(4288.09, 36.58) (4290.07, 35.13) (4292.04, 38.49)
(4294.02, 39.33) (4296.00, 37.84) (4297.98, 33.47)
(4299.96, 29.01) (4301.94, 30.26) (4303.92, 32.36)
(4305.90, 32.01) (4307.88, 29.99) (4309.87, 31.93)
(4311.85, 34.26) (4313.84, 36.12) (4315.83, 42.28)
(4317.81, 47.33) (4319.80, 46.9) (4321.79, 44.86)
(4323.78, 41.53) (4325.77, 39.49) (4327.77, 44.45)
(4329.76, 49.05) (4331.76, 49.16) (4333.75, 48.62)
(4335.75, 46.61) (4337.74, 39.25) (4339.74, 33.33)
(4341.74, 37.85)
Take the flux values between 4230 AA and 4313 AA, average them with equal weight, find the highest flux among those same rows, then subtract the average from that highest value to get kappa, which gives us 4.2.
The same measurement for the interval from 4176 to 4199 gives 2.0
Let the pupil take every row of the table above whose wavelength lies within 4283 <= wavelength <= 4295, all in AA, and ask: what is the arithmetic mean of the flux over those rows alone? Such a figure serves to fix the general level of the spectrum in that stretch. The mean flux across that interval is 38.3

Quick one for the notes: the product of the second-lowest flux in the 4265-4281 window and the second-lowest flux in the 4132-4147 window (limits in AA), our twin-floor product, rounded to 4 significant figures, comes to 1363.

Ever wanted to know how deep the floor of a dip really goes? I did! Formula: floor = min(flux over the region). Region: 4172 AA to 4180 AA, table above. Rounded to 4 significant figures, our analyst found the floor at 34.92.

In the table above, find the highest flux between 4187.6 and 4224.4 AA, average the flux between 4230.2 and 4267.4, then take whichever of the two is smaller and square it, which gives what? 1620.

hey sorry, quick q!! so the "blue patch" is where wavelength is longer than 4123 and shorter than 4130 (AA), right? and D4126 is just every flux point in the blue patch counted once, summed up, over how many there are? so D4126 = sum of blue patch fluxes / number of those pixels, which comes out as 37.5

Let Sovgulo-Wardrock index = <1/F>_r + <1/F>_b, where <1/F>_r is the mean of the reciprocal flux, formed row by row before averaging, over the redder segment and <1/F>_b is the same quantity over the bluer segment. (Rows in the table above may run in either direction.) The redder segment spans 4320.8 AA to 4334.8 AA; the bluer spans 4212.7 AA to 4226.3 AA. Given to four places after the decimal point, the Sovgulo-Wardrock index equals 0.0480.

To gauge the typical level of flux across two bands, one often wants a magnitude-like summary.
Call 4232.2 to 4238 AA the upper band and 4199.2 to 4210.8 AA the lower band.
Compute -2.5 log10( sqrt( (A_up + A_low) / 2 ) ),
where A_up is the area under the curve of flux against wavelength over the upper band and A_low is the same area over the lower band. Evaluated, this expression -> -3.17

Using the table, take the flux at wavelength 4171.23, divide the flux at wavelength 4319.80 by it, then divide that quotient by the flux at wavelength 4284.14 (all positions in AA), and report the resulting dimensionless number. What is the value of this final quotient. 0.0306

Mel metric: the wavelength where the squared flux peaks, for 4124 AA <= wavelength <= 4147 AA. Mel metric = 4138.70 AA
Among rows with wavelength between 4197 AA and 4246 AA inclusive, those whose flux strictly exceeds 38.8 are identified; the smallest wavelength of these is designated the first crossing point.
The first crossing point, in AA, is 4205.95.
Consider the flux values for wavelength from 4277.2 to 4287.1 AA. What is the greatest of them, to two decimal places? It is 41.85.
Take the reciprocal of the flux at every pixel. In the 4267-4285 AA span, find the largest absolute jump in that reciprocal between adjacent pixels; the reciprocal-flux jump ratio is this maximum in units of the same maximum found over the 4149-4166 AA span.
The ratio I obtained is 0.4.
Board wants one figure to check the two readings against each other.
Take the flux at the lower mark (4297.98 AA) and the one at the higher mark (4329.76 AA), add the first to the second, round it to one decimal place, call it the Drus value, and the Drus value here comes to 82.5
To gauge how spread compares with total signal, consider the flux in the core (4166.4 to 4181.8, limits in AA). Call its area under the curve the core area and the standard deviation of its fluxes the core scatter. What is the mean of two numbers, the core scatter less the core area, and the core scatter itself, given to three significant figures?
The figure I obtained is -293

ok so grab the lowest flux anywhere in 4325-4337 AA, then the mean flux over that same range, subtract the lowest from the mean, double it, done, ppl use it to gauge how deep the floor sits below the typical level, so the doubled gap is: 13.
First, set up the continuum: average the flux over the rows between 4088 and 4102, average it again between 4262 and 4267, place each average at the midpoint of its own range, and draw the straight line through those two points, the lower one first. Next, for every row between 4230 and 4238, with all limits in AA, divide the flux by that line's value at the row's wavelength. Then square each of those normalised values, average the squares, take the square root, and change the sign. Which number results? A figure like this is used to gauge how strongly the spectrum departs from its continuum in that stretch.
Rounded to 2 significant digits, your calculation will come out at -0.97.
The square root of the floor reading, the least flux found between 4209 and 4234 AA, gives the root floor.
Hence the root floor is 5.73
